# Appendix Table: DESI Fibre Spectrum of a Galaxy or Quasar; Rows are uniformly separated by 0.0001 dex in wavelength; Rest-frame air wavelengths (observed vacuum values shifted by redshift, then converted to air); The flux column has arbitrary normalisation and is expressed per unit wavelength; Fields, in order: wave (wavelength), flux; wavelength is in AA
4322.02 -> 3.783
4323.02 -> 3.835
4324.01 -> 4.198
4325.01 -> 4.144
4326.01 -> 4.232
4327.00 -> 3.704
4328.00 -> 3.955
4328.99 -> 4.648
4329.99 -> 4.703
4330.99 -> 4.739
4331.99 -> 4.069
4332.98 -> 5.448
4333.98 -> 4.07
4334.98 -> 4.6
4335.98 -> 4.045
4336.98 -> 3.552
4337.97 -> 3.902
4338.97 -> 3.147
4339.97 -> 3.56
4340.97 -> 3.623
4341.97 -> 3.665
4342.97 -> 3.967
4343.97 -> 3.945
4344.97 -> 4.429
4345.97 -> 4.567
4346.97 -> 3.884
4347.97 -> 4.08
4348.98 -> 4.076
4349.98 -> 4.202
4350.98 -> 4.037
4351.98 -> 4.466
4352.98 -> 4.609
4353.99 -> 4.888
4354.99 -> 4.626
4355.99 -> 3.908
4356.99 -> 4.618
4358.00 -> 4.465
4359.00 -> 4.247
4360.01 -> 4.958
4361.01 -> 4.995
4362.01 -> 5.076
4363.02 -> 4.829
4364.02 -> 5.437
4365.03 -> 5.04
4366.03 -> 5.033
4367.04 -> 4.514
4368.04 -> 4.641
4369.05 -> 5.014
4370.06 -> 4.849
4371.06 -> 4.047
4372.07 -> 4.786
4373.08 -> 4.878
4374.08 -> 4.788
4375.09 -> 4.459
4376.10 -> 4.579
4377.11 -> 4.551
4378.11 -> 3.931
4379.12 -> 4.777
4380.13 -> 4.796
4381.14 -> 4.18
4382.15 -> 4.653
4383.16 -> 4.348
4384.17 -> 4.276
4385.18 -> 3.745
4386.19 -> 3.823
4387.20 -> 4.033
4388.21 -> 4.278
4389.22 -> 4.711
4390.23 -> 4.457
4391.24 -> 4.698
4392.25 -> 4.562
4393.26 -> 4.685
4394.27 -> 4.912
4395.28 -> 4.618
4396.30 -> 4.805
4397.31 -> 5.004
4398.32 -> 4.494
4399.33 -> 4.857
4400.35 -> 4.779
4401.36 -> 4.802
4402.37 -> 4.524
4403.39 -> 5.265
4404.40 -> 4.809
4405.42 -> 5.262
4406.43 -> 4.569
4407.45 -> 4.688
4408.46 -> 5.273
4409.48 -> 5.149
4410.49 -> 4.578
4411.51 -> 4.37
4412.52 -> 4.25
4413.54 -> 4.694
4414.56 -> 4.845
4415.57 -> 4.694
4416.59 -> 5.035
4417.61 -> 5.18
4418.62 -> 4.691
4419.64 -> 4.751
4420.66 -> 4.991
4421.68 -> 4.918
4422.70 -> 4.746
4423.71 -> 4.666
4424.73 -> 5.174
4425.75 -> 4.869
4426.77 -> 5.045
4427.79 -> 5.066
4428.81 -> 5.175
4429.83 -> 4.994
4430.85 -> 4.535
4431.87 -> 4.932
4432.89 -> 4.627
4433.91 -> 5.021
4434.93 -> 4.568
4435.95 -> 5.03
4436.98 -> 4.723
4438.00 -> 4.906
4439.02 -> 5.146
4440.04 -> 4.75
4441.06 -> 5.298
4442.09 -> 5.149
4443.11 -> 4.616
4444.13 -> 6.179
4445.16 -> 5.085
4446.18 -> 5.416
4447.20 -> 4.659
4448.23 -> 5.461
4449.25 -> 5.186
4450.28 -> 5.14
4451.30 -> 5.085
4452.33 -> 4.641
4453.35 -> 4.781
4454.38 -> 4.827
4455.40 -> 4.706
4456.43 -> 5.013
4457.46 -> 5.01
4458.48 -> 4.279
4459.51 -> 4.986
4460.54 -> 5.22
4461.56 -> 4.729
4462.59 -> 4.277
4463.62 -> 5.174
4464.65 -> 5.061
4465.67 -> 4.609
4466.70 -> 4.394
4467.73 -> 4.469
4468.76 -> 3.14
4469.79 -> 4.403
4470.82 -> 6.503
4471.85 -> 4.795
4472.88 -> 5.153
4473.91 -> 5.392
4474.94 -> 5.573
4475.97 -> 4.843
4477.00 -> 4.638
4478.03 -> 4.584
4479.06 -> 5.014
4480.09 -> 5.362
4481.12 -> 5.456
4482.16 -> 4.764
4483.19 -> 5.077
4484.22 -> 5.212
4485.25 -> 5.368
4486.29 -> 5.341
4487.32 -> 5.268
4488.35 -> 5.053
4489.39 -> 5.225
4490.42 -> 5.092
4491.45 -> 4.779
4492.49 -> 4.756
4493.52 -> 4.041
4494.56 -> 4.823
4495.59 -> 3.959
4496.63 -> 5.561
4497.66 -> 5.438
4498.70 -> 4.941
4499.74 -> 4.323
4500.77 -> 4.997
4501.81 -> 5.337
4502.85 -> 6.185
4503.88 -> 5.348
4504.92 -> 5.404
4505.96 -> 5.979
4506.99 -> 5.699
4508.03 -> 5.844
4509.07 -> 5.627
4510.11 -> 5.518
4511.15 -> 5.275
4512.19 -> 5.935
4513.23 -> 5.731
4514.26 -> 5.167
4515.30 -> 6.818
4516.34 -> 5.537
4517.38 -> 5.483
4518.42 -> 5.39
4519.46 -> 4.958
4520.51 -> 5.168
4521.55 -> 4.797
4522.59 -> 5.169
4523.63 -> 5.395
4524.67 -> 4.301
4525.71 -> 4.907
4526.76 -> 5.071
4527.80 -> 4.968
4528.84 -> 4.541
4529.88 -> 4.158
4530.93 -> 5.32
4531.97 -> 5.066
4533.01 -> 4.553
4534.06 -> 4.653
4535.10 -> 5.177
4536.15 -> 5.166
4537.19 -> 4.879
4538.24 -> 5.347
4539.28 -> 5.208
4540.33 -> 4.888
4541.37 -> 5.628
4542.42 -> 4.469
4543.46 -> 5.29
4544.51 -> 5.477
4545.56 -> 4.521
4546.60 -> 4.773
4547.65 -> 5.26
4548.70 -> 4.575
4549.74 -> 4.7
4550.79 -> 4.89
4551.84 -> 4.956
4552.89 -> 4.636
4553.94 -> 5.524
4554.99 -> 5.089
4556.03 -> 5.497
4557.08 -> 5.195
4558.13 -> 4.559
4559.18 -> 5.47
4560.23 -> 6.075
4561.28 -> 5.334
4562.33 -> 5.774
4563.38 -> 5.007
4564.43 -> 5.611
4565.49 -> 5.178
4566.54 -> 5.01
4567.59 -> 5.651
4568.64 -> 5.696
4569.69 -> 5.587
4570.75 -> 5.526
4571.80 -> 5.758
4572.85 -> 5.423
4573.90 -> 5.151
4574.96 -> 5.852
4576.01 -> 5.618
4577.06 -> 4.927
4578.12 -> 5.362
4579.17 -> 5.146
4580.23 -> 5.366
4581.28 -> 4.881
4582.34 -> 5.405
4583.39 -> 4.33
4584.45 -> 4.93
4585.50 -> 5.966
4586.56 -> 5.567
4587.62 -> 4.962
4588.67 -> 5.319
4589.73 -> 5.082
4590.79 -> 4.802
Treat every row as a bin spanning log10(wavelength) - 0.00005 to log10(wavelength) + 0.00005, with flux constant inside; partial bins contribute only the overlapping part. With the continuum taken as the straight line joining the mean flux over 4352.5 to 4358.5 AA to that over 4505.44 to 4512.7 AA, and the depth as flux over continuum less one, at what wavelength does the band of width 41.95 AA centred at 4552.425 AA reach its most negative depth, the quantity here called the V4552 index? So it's 4558.13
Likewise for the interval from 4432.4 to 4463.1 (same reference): 4462.59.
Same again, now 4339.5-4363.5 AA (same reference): 4339.97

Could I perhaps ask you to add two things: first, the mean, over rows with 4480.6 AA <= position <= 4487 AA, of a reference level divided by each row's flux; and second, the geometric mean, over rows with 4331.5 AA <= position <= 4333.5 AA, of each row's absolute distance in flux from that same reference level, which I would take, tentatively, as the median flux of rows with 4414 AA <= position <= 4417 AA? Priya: 1.62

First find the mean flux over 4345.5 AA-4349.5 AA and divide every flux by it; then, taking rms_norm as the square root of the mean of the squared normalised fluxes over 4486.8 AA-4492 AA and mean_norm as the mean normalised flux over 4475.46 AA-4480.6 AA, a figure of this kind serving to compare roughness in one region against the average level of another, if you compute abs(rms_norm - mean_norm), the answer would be 0.05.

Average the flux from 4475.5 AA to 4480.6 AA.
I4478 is 4.89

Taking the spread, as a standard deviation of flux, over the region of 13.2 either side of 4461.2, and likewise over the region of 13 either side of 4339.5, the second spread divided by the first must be 0.83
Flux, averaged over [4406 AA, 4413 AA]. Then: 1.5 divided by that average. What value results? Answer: 0.32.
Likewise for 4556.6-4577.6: 0.28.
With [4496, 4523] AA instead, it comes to 0.28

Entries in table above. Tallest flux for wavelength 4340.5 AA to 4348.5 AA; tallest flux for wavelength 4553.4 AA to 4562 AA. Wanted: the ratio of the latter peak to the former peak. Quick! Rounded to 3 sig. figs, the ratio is 1.33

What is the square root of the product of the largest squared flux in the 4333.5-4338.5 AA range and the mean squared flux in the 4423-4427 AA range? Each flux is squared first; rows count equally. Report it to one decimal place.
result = 22.7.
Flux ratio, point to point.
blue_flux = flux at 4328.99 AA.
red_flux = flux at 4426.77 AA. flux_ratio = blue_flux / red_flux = 0.92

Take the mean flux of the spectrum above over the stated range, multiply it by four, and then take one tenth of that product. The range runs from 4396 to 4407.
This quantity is 1.93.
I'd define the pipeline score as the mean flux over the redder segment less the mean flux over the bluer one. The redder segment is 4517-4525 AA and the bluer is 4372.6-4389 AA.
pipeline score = 0.7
